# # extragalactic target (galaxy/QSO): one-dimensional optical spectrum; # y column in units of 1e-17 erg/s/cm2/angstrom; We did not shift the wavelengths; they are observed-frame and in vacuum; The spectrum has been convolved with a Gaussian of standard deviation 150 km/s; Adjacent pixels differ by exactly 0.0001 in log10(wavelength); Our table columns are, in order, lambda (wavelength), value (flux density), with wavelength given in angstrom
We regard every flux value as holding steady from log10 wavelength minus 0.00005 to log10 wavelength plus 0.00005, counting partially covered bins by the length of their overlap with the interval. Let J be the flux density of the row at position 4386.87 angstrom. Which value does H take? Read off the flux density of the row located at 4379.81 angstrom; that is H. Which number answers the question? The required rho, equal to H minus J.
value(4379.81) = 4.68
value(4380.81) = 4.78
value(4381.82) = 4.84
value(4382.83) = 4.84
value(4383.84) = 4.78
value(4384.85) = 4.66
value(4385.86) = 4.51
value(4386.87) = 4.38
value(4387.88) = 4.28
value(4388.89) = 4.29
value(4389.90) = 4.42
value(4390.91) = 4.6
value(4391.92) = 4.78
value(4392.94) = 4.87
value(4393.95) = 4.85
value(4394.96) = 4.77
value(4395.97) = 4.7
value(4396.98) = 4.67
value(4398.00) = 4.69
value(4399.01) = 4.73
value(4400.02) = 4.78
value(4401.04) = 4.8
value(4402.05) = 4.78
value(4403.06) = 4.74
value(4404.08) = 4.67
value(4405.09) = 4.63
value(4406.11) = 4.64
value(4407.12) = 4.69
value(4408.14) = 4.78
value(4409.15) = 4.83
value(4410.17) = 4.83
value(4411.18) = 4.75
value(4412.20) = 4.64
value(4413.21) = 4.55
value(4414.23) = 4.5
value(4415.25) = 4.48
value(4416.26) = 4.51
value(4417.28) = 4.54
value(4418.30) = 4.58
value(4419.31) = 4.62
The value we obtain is 0.3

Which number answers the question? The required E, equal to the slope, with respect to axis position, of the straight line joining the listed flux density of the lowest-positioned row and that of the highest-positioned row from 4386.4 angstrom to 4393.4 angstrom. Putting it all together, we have 0.081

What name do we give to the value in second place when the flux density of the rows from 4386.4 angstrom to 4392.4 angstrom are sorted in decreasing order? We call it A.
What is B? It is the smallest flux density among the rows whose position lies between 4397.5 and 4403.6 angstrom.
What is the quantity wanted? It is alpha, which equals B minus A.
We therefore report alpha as 0.1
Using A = 4.6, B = 4.69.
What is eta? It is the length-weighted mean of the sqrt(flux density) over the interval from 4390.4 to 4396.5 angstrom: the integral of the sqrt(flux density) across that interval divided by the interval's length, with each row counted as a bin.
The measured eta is 2.18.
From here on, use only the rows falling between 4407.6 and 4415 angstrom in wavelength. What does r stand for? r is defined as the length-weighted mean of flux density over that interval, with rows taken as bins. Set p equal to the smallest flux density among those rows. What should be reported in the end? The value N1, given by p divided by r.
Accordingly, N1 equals 0.960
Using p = 4.5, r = 4.69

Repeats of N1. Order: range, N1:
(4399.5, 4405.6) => 0.978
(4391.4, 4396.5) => 0.981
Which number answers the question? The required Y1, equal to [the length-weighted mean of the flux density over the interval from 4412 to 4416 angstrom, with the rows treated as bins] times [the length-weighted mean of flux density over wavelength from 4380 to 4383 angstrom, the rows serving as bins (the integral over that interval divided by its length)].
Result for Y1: 21.9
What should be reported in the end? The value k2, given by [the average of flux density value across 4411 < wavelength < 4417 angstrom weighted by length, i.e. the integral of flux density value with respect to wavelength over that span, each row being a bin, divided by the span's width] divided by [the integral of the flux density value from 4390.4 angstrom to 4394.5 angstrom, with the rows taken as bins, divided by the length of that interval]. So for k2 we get 0.96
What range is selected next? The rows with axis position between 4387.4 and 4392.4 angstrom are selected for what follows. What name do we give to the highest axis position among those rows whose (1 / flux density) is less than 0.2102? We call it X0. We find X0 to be 4391.92 angstrom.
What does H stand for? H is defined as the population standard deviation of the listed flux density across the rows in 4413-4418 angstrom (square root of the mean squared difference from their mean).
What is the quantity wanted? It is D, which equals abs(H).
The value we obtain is 0.03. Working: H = 0.03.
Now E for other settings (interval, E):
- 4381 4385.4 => -0.059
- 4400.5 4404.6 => -0.043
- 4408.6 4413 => -0.062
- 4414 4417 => 0.005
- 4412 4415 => -0.069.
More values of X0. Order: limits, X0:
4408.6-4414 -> 4410.17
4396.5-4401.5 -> 4401.04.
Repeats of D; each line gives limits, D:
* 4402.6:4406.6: 0.04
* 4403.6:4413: 0.08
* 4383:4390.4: 0.17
